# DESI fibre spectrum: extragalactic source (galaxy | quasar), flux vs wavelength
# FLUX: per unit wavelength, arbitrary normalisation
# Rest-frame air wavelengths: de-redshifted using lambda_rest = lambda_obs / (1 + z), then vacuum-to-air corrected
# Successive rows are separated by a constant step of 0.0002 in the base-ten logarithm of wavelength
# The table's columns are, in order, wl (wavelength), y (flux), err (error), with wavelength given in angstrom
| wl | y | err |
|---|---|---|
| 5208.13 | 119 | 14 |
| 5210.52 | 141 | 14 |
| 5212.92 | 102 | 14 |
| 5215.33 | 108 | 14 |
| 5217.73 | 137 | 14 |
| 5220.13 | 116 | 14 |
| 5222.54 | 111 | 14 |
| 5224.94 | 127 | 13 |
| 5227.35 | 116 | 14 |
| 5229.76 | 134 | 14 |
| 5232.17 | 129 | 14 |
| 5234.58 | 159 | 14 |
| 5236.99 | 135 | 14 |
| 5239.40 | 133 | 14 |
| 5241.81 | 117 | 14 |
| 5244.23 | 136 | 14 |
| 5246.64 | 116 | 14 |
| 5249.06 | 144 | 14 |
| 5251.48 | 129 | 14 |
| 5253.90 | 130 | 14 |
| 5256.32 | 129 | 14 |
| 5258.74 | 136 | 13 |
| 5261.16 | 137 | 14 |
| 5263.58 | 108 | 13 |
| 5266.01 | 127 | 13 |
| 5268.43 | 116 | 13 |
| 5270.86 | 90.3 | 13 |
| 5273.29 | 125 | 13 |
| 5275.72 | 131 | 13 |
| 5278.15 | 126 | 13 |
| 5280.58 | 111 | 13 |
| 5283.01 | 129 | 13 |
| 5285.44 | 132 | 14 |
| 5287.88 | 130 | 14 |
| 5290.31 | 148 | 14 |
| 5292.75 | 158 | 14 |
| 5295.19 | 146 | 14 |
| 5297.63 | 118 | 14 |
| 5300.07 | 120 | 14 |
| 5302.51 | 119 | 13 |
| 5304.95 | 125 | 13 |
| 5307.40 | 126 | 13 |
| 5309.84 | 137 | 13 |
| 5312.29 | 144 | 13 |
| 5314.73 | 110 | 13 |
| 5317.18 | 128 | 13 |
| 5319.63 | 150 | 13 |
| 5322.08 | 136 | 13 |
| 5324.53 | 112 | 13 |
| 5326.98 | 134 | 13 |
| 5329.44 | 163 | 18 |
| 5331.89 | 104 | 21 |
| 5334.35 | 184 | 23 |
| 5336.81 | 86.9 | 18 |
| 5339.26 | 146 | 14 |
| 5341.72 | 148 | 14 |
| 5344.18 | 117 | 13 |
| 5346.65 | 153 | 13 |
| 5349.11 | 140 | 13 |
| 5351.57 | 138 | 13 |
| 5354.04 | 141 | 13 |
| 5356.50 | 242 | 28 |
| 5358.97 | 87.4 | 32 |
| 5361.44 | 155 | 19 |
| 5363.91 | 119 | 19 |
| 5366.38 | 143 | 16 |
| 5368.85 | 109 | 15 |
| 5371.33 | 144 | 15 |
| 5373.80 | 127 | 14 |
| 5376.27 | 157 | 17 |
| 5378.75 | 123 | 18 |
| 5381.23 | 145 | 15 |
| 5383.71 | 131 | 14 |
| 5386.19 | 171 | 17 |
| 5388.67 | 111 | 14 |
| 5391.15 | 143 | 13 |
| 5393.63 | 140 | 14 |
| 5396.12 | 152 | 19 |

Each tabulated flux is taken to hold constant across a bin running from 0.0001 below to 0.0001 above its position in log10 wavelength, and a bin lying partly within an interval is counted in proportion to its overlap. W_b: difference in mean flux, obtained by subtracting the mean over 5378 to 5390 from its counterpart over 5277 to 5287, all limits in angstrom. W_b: -12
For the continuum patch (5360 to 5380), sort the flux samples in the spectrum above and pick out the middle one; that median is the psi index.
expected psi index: 135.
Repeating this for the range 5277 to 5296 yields 131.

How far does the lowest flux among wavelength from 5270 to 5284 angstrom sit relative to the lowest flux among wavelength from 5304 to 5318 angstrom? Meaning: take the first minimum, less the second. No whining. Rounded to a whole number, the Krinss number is -20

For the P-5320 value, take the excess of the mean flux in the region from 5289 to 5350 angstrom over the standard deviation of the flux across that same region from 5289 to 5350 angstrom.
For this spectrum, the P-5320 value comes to 113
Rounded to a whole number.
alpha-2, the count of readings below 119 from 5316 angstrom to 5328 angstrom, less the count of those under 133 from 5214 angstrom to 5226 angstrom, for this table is -3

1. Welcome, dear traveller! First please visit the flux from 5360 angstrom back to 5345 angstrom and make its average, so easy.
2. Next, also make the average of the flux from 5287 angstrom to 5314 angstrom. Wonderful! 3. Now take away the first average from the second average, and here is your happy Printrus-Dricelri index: -17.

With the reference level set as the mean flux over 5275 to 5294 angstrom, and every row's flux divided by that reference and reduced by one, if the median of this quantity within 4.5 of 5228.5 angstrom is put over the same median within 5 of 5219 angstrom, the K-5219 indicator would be 0.26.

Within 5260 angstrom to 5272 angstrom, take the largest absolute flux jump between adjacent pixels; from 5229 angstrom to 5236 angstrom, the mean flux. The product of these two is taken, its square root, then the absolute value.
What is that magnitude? 64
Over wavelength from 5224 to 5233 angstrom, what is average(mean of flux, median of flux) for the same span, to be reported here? 127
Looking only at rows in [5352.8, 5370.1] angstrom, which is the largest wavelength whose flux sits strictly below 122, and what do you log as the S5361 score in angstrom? 5368.85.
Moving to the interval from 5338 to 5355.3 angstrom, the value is 5344.18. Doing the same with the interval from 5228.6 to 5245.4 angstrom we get 5241.81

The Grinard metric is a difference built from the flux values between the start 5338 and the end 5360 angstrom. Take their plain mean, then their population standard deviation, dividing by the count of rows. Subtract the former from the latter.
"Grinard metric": -107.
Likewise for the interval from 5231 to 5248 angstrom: -119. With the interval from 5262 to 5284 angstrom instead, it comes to -106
